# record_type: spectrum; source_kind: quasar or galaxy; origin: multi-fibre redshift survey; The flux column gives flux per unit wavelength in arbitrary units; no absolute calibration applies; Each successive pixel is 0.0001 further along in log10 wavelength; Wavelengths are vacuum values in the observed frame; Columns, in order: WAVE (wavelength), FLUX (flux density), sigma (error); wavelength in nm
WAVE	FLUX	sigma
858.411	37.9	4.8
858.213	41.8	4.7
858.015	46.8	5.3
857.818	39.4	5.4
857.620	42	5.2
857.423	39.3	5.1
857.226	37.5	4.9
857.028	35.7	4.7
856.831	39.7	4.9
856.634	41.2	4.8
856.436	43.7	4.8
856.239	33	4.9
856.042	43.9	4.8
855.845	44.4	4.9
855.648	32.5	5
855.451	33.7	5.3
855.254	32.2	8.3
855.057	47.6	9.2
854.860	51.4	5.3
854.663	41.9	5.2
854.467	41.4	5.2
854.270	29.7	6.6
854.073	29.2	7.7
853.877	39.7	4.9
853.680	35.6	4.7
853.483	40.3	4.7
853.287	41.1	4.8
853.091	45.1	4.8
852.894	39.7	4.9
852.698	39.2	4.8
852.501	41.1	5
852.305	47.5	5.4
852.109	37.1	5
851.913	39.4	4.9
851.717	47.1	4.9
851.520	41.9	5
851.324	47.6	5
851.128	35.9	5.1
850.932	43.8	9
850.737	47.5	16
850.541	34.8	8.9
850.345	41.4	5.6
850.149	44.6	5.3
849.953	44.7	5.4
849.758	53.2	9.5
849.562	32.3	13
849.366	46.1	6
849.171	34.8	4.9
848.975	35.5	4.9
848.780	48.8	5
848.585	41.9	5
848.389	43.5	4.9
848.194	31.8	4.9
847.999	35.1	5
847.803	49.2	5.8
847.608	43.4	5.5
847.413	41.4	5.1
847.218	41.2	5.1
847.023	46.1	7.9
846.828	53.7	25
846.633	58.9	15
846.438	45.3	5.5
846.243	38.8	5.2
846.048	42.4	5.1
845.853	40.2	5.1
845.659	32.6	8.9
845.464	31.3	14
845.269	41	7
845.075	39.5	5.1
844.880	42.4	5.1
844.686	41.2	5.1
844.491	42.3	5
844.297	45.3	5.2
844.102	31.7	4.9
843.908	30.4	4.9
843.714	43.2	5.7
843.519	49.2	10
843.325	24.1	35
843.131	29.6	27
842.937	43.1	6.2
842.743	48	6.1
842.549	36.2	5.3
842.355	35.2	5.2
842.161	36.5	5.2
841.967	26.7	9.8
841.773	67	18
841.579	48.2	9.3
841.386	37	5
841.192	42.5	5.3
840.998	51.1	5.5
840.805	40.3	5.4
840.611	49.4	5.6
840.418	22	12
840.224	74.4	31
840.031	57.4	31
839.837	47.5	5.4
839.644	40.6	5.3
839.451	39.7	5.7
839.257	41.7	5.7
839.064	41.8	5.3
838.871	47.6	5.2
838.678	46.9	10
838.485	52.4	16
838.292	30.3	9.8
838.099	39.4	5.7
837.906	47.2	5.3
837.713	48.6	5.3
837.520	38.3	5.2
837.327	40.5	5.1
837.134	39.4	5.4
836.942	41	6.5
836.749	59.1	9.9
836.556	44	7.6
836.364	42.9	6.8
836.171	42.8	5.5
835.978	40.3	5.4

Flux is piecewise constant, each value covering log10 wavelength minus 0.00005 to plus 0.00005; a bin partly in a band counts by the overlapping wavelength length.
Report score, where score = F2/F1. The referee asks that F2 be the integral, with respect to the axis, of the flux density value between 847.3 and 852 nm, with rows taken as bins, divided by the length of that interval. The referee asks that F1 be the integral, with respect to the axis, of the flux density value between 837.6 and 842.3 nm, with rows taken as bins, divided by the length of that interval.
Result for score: 0.94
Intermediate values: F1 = 44.7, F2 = 42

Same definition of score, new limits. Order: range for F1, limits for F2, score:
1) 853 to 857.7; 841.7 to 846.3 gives 0.99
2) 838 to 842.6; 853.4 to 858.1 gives 0.89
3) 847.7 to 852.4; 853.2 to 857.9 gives 0.93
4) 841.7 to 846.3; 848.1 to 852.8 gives 1.07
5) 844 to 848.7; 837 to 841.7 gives 1.07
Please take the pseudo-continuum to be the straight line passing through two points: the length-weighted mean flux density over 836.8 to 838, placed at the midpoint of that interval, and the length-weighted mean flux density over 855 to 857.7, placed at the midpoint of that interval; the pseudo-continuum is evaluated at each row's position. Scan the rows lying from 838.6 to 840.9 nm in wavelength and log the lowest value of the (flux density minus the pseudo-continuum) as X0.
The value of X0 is -20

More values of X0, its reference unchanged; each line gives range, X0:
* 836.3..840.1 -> -13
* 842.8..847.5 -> -18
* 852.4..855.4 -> -10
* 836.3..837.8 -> -5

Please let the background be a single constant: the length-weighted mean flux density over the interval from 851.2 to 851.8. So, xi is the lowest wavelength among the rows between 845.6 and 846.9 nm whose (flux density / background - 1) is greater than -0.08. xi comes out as 846.048 nm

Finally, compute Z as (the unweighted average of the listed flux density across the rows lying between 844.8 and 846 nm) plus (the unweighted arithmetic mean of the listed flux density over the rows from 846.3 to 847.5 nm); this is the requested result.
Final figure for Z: 86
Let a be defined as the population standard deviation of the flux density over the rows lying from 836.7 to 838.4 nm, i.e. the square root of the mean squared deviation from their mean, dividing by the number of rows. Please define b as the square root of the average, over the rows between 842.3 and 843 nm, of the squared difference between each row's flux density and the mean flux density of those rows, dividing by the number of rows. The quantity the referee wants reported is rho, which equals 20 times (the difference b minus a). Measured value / -48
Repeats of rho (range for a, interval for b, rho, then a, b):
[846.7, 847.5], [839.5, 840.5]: 247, 5.1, 17.4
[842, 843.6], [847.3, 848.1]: -62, 8.1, 5.0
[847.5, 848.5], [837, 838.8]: 2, 6.3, 6.4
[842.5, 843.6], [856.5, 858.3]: -126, 9.3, 3.0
